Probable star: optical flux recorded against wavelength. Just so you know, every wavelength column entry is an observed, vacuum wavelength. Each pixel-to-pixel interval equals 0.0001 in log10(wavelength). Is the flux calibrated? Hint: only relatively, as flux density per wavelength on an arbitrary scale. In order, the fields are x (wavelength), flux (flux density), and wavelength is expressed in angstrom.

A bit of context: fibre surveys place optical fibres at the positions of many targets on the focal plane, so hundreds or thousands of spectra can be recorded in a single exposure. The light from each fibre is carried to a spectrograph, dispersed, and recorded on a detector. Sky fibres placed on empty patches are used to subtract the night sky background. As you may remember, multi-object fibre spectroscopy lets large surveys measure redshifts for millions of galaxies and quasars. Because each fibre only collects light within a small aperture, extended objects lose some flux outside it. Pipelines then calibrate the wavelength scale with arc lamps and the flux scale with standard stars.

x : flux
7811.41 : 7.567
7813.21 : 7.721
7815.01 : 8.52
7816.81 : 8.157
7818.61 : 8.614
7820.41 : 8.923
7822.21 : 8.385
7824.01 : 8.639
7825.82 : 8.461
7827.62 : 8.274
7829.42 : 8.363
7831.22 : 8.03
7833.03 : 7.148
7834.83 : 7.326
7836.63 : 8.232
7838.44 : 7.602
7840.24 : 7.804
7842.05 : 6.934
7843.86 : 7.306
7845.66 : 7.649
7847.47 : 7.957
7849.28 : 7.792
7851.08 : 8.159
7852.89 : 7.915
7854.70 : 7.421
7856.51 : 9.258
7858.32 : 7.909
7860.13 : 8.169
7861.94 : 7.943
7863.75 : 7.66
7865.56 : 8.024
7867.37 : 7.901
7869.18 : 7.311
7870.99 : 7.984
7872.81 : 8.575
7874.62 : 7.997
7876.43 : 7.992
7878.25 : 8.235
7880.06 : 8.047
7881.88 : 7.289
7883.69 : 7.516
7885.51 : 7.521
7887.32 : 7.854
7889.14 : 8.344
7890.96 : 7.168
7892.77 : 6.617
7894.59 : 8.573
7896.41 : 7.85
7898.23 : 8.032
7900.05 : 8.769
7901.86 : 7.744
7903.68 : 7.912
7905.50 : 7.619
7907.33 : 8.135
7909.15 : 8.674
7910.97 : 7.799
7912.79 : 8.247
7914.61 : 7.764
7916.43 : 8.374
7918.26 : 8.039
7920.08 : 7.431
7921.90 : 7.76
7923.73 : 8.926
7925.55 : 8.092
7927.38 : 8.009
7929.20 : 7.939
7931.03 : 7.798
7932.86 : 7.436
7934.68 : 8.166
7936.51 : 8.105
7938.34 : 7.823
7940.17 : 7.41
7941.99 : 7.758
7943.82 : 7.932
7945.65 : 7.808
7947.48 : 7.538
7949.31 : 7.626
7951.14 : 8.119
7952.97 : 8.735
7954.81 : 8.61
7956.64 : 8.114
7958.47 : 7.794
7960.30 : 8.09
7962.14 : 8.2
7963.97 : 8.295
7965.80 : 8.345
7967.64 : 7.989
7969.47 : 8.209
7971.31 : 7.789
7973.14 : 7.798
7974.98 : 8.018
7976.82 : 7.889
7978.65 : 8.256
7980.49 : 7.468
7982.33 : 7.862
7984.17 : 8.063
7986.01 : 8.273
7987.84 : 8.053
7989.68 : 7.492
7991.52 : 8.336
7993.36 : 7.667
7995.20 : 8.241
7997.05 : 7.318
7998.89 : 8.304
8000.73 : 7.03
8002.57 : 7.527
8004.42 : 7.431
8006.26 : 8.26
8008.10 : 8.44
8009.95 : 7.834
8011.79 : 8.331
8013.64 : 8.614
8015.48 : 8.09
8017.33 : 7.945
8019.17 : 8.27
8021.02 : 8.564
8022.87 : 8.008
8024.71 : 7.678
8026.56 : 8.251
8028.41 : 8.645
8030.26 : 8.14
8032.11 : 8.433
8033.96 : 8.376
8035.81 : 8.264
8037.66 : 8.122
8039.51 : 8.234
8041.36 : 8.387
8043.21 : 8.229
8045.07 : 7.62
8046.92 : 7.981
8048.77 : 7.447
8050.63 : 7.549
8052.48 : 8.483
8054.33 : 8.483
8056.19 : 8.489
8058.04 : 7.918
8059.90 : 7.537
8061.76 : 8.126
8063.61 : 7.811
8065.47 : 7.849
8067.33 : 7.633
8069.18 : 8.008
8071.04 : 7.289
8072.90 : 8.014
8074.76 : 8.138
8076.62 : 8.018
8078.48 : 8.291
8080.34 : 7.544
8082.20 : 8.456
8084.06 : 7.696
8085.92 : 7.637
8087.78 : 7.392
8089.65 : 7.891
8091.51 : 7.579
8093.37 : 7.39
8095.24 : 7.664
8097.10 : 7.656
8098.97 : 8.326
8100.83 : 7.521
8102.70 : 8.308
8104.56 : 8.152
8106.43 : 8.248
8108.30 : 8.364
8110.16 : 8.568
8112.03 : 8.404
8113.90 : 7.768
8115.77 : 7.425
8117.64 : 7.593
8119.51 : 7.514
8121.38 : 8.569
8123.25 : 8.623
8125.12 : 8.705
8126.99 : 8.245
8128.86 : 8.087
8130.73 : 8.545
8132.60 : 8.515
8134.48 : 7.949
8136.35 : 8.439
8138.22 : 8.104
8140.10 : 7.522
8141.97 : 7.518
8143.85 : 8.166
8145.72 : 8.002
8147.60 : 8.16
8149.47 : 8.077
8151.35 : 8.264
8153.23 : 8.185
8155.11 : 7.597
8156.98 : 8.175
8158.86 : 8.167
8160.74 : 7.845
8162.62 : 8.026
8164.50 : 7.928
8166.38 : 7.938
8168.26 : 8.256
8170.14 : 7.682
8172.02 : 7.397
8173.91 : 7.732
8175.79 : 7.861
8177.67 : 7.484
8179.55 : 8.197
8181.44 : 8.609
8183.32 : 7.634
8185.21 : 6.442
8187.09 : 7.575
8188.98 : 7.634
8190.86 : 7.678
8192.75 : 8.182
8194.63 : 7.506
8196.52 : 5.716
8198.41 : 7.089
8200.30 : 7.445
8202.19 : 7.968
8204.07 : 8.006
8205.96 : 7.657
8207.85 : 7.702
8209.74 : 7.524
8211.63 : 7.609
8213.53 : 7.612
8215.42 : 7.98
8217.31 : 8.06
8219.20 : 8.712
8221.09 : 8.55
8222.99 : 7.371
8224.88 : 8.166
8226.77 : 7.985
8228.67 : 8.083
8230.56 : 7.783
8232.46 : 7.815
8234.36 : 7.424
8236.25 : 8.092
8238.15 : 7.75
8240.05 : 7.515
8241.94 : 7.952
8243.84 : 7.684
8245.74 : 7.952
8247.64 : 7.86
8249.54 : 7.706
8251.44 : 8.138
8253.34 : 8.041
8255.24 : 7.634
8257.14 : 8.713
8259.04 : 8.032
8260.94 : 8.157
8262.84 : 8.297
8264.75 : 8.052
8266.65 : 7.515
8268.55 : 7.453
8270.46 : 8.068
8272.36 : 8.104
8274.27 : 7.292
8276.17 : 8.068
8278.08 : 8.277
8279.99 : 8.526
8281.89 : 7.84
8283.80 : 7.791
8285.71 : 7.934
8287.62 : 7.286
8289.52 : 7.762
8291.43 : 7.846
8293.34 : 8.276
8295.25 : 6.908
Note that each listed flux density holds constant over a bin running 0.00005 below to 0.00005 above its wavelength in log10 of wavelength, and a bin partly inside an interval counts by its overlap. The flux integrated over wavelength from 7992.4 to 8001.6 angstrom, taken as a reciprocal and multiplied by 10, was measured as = 0.141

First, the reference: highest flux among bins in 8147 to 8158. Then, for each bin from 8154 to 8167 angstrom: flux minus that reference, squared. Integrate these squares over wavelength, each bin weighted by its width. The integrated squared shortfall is 1.7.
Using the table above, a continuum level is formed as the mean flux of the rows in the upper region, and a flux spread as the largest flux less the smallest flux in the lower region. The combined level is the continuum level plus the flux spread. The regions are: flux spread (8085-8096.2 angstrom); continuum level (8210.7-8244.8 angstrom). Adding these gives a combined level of 8.4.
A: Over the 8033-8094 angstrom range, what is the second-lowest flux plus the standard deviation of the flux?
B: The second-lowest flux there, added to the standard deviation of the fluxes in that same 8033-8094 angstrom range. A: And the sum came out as 7.8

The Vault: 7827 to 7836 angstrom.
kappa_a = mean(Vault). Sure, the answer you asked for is 7.83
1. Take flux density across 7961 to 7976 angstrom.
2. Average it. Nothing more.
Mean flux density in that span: 8.08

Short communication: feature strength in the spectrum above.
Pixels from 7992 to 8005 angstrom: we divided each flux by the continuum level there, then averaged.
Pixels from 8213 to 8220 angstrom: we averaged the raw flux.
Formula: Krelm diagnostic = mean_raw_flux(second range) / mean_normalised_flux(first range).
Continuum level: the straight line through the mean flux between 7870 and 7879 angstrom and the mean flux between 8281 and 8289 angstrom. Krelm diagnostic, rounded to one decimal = 8.5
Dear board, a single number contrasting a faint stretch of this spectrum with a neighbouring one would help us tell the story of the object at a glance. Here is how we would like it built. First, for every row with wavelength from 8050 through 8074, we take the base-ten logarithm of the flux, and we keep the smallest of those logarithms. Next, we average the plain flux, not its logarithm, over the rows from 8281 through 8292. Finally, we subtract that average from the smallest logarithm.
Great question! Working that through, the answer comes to -6.88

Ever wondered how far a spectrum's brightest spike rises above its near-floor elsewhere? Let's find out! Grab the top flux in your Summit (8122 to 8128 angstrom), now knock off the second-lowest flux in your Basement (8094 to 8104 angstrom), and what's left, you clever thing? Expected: 1.0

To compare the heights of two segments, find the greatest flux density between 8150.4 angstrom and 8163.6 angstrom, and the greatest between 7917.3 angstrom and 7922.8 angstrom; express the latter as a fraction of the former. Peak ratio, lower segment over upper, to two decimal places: 0.97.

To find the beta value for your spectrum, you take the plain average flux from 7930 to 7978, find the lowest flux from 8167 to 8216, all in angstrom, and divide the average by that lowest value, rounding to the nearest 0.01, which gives 1.40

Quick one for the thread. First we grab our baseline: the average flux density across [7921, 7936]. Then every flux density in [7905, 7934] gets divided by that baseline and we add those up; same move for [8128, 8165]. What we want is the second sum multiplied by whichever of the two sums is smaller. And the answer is 321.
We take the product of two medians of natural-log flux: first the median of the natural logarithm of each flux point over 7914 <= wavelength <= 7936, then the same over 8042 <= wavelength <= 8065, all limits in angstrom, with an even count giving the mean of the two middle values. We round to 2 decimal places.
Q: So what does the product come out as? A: 4.30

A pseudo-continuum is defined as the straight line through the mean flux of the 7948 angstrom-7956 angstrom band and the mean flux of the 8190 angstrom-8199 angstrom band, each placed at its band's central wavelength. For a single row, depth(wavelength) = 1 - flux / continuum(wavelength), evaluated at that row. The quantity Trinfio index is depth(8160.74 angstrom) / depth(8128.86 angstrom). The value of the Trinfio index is 0.8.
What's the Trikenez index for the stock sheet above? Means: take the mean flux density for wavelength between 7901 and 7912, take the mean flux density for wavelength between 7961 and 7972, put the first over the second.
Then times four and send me 3.92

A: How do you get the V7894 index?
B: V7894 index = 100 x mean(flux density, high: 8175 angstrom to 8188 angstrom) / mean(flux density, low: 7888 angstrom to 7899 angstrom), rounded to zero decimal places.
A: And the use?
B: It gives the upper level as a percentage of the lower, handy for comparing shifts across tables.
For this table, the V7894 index 99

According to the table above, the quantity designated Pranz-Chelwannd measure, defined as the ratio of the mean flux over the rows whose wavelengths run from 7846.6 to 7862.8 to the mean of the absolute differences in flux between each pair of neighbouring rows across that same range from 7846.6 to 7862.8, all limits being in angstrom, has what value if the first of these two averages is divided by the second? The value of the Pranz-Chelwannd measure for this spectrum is 13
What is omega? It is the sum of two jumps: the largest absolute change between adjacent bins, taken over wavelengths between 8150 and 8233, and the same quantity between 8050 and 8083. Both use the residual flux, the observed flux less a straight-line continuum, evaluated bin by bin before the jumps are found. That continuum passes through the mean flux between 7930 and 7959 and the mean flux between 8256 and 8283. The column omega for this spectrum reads 2.72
